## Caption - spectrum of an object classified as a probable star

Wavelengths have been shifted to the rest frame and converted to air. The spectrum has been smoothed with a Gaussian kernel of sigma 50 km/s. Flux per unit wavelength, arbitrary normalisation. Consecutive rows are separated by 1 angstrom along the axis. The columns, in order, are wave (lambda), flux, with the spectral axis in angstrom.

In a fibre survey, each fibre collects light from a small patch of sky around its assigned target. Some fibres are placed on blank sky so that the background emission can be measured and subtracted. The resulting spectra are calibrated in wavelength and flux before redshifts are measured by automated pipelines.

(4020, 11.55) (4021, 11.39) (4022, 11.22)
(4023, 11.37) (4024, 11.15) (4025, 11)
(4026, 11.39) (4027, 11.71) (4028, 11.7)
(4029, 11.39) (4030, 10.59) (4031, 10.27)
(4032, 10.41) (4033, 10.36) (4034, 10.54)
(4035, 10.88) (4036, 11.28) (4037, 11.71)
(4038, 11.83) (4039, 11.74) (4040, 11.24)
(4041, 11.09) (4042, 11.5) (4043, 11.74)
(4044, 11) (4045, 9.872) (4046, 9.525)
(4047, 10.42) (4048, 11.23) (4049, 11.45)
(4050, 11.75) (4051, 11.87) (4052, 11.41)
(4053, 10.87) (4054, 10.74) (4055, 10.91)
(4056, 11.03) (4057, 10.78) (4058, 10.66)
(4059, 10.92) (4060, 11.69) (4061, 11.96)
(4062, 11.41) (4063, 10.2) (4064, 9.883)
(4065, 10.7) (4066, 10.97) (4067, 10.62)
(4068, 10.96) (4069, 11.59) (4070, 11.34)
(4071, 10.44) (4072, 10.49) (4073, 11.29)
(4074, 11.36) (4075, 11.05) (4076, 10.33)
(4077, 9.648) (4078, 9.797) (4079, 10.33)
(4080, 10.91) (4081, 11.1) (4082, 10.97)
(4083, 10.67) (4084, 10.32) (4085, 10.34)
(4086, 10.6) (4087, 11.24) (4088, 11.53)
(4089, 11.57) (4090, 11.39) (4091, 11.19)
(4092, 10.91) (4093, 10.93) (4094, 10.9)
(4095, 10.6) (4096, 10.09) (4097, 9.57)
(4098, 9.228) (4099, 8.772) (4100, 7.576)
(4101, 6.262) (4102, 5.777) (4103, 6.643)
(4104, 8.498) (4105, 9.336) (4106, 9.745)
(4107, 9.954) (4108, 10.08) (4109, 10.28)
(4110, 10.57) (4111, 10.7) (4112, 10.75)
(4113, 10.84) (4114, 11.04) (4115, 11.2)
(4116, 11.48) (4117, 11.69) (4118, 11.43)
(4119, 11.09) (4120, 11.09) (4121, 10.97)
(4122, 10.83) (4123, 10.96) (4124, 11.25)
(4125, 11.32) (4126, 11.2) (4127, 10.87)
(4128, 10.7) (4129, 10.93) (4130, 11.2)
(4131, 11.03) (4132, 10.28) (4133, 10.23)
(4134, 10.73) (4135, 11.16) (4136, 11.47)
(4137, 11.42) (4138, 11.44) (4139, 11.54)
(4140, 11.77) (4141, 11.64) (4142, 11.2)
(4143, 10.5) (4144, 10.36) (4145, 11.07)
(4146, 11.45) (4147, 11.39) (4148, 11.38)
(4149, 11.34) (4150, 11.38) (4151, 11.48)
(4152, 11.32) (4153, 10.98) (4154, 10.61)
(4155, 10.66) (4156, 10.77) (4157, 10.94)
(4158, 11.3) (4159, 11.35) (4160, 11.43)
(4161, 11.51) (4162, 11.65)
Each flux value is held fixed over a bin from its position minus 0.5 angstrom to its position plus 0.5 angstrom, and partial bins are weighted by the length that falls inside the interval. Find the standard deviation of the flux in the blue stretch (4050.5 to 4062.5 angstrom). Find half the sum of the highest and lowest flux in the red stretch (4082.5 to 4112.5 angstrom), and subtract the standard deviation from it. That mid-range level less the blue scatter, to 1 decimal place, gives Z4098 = 8.2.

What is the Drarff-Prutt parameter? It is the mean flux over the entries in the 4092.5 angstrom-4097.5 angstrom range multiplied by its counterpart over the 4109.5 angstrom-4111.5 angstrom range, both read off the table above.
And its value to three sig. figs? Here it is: 111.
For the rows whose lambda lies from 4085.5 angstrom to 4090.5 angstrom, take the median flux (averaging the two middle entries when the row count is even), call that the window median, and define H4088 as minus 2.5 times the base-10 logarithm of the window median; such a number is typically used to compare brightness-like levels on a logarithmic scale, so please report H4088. -2.64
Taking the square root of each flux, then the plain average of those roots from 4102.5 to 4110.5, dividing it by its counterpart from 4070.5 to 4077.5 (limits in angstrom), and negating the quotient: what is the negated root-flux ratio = -0.94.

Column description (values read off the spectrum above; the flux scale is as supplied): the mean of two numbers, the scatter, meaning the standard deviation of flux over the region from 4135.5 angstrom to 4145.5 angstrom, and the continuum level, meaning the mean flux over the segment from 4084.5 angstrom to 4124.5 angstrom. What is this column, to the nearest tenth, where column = 5.3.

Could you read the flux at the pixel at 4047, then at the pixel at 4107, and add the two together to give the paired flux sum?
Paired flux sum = 20.4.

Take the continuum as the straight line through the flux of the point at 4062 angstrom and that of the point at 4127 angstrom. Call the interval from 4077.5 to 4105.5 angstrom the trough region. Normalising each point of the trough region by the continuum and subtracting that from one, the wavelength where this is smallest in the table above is 4089 angstrom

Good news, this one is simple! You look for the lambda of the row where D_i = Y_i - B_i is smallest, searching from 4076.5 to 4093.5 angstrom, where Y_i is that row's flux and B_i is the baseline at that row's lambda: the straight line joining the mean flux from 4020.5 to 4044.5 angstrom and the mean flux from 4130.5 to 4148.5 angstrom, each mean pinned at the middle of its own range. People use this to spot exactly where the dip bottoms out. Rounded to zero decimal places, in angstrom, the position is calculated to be 4077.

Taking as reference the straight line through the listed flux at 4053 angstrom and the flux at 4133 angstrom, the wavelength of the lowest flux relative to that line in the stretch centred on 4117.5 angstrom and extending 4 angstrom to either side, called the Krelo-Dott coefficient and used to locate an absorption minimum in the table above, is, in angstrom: 4121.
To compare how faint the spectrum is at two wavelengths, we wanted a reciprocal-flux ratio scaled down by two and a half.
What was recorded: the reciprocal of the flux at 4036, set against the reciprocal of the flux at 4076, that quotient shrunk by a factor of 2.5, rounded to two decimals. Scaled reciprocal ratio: 0.37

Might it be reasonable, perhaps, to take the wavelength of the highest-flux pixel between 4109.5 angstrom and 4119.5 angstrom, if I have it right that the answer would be 4117 angstrom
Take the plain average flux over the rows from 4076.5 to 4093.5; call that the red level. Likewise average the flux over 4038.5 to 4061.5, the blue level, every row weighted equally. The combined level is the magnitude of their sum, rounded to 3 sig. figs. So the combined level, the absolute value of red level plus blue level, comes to 21.9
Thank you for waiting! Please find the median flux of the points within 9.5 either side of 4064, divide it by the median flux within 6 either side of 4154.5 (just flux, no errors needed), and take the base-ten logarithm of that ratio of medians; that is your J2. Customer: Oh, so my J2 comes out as -0.015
